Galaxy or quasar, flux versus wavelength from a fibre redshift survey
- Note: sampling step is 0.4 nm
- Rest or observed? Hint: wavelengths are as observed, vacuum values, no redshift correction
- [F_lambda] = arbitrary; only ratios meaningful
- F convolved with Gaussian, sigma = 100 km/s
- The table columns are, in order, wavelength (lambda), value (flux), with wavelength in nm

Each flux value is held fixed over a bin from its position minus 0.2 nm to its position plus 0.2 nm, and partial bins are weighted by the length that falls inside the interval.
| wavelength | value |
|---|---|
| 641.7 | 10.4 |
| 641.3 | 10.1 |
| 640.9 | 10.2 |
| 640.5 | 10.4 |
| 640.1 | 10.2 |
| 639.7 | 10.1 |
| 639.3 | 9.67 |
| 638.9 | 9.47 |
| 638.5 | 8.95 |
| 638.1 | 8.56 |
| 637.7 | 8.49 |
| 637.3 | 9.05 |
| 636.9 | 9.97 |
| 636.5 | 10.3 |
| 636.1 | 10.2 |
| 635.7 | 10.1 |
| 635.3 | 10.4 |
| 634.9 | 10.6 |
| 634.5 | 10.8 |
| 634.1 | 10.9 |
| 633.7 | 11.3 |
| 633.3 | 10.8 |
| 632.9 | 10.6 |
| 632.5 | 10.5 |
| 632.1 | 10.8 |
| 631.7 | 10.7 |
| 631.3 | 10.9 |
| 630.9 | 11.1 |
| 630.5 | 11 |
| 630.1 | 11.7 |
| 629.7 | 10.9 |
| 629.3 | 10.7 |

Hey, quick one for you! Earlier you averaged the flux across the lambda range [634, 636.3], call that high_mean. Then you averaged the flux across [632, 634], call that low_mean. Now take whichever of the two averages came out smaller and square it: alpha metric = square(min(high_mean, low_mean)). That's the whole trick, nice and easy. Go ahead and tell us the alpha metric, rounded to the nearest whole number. 110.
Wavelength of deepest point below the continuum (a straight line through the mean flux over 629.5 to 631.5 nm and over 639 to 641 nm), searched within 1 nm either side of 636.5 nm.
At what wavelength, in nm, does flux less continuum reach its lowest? 637.3 nm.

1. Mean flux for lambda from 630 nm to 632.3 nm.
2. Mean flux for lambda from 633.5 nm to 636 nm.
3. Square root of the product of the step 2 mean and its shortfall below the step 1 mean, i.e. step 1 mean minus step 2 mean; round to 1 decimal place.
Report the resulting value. 1.9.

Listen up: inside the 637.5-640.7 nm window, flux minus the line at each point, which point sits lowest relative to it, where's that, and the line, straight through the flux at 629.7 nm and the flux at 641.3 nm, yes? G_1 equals 637.7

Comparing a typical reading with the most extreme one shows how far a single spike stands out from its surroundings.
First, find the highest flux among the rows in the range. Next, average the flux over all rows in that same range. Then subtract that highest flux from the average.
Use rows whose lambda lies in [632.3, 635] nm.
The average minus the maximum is -0.51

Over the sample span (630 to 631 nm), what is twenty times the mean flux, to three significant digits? 225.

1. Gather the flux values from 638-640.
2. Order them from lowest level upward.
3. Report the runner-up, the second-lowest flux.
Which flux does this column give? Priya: 8.95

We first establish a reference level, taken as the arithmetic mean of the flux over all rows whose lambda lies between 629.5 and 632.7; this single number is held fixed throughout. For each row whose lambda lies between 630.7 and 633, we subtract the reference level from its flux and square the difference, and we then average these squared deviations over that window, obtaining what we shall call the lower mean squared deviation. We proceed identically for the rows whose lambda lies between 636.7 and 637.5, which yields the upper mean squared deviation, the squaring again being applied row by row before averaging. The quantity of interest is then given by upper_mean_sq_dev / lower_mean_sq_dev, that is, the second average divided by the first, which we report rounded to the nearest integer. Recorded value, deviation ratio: 32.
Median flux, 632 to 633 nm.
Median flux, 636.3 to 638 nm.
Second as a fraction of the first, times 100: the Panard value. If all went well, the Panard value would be 90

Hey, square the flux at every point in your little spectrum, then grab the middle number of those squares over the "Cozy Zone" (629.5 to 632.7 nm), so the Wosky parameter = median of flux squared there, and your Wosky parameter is 119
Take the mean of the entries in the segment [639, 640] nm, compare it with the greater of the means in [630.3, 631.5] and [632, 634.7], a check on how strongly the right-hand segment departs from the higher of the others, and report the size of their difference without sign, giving 1.1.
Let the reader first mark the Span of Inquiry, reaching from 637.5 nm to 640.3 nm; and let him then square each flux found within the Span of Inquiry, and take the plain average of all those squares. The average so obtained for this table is 88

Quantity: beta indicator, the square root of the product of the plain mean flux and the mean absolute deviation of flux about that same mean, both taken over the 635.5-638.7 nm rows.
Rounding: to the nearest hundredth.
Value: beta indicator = 2.55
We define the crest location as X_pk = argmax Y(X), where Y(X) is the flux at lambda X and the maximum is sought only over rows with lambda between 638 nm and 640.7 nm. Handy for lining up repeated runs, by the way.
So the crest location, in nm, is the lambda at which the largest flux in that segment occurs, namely 640.5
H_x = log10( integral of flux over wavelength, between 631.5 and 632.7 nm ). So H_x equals 1.11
